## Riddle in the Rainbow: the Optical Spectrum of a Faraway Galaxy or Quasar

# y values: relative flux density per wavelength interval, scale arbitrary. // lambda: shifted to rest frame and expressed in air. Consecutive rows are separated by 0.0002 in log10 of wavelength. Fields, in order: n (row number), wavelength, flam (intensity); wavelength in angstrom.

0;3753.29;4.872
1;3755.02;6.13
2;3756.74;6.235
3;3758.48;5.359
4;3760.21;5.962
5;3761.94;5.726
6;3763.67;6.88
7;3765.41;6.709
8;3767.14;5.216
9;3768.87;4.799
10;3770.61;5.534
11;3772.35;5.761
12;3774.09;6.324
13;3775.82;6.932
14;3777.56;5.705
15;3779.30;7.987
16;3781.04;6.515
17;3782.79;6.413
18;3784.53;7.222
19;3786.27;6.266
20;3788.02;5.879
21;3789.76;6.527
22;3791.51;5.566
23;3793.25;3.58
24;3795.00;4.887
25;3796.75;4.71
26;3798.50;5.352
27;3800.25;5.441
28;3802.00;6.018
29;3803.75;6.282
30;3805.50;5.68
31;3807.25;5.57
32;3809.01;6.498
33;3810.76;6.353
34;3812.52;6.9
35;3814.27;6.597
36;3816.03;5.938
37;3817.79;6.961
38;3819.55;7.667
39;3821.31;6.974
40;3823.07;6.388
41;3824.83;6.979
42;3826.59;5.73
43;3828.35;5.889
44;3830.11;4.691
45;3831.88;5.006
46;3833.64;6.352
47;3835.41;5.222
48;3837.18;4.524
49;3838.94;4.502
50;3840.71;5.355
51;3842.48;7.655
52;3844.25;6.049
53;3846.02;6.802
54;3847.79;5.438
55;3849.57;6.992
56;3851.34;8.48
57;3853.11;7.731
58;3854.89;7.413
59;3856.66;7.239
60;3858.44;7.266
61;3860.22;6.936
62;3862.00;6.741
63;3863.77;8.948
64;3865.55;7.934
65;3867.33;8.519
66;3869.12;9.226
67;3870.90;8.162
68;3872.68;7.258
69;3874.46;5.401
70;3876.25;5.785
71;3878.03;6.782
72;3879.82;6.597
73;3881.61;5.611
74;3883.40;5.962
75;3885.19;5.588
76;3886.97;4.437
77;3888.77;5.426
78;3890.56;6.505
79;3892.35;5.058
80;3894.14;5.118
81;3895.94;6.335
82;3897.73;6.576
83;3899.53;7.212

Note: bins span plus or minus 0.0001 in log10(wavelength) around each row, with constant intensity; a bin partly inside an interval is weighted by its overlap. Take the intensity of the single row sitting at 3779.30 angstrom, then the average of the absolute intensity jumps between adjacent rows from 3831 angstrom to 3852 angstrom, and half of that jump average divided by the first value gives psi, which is 0.075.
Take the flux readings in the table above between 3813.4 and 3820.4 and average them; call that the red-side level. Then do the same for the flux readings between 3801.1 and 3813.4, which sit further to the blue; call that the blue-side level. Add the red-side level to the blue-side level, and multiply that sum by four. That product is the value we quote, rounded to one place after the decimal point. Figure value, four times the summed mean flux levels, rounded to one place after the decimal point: 51.9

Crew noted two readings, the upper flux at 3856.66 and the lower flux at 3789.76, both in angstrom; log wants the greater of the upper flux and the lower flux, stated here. 7.2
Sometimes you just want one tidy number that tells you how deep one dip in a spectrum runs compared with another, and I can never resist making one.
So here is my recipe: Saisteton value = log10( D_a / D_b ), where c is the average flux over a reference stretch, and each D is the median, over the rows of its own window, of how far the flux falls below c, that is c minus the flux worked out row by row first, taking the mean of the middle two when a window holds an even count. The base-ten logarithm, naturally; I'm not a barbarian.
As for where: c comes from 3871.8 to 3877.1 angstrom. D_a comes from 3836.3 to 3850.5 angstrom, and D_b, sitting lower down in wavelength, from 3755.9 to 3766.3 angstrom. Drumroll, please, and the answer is 0.9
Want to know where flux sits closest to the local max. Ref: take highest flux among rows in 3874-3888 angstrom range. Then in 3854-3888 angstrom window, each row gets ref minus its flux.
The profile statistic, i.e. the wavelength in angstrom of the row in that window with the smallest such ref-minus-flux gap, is 3869.12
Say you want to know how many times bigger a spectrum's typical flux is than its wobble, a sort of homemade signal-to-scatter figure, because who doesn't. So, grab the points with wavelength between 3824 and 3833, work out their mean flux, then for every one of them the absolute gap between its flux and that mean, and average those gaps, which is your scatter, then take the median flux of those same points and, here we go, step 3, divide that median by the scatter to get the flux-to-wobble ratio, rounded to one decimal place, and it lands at 8.8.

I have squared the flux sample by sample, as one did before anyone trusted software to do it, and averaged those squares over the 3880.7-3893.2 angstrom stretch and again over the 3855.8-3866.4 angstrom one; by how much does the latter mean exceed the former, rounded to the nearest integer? 26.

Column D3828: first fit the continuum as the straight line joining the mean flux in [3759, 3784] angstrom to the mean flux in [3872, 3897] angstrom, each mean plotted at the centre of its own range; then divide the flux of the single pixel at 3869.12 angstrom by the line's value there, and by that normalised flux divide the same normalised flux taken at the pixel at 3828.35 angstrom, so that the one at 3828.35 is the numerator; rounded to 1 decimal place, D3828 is 0.6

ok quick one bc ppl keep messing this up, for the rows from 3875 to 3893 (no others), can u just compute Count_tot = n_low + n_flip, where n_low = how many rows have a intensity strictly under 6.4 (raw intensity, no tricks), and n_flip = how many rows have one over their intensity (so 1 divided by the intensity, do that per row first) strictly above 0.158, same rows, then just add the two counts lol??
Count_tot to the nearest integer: 14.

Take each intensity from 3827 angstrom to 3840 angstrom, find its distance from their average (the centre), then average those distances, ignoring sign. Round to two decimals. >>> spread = 0.56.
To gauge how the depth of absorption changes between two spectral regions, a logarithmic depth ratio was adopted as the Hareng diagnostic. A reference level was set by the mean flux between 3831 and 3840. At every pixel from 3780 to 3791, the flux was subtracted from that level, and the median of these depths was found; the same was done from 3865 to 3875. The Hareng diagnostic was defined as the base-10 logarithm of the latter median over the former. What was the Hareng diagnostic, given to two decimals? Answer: 0.34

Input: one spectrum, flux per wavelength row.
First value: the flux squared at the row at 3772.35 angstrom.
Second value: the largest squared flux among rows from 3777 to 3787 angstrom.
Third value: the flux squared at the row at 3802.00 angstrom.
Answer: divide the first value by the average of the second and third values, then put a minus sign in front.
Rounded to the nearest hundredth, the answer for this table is -0.66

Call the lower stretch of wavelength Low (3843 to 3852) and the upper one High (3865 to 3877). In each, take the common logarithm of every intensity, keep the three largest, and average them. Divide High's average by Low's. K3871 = 1.08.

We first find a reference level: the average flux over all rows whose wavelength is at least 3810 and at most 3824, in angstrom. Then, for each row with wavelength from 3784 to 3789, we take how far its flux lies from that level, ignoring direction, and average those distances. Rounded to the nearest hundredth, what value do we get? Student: 0.60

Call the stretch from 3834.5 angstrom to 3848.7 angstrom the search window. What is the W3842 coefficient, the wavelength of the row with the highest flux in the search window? 3842.48 angstrom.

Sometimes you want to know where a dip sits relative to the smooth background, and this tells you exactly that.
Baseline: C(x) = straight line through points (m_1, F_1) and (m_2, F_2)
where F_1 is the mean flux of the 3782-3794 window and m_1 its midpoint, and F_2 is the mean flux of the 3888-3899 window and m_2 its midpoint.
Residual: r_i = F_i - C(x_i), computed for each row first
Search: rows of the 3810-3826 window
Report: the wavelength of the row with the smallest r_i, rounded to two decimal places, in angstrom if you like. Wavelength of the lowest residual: 3816.03 angstrom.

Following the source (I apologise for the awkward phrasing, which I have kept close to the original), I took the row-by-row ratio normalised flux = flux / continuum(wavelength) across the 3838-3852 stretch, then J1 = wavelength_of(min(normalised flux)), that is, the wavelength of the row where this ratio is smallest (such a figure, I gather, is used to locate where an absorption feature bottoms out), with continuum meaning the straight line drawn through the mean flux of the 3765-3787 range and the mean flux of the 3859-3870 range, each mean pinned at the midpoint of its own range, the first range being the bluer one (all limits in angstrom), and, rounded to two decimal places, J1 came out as 3838.94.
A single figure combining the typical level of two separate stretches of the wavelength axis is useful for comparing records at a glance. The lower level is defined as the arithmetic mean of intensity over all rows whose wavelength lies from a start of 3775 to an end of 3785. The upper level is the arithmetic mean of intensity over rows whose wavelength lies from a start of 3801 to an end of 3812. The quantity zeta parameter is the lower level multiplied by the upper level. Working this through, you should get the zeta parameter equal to 41.2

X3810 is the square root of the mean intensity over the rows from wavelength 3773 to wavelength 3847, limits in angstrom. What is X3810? 2.46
